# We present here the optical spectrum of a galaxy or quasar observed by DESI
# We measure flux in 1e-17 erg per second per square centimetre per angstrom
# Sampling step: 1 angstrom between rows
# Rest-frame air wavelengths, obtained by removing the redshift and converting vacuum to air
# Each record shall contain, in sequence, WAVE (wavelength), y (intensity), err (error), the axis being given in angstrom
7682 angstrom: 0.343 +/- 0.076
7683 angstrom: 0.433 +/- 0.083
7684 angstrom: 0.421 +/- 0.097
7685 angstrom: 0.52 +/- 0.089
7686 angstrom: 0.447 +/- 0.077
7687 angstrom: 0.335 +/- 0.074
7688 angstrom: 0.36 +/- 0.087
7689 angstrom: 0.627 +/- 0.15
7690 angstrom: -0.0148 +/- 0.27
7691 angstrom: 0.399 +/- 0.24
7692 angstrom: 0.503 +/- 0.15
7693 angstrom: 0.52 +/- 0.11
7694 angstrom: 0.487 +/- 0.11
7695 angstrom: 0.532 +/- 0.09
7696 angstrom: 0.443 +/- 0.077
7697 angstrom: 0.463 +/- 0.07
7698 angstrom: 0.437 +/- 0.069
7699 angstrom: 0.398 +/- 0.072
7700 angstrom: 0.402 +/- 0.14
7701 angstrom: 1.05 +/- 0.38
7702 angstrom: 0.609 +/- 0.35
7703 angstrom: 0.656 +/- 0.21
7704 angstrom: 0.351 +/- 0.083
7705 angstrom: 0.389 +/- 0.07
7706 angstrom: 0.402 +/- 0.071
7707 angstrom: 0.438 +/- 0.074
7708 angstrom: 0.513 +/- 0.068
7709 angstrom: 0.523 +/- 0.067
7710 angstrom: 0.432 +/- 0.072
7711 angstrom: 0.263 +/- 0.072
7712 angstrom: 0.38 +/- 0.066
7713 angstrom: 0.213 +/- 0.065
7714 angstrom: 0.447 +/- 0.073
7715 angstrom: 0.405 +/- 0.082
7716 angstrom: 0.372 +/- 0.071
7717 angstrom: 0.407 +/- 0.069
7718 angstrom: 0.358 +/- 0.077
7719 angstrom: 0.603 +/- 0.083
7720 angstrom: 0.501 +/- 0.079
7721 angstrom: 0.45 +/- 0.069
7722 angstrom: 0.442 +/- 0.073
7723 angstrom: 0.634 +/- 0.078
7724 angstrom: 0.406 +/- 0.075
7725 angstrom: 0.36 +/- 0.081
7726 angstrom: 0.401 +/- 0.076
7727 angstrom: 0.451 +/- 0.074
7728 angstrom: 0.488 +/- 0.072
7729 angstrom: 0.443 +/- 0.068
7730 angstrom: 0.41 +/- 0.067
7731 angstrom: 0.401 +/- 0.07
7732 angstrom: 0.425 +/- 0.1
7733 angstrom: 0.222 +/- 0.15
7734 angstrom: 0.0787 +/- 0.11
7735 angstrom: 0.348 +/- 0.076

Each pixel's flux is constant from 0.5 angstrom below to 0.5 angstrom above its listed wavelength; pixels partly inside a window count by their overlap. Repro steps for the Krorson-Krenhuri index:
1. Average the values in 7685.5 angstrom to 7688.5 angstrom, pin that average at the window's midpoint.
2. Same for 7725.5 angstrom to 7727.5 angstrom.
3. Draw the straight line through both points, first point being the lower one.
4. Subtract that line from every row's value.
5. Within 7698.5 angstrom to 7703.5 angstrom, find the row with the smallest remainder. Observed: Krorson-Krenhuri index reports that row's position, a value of 7699 angstrom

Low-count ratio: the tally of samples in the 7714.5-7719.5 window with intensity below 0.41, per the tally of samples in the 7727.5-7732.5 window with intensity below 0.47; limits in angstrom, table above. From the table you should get 1.0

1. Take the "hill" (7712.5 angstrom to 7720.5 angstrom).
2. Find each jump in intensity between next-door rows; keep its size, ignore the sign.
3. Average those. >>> 0.11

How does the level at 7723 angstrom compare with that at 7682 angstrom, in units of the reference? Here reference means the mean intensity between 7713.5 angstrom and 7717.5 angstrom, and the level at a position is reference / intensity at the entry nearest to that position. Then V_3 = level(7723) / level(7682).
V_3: 0.54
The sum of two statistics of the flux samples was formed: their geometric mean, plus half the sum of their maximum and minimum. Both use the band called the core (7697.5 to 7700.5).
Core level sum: 0.83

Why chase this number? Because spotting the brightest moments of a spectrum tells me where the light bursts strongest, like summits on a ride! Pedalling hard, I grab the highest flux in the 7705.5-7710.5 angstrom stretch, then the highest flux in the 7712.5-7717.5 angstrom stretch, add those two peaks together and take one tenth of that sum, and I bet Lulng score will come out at 0.097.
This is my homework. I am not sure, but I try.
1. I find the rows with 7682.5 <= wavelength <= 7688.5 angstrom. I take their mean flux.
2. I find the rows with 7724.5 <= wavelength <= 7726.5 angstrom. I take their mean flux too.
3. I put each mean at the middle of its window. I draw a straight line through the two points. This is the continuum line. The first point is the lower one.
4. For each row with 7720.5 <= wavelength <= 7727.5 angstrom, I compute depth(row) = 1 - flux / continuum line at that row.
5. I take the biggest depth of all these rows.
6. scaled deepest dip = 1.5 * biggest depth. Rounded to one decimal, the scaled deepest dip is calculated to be 0.1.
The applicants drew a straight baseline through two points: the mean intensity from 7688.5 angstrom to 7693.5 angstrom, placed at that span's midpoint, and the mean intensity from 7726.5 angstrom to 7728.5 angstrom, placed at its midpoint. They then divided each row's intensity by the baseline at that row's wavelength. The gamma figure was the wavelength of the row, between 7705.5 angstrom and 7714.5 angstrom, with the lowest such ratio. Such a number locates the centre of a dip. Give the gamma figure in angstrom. 7713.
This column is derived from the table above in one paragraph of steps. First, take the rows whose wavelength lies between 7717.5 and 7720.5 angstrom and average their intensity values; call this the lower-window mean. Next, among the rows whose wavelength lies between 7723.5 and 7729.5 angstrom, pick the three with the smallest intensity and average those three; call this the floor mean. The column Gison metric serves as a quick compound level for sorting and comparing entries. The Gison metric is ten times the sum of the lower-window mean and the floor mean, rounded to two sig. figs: 8.8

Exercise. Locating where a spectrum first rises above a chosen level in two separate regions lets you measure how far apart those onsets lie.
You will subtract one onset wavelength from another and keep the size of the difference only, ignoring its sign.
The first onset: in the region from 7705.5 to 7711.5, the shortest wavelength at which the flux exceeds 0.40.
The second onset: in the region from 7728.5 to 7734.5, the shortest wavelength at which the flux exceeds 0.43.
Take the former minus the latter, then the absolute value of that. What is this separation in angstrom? 23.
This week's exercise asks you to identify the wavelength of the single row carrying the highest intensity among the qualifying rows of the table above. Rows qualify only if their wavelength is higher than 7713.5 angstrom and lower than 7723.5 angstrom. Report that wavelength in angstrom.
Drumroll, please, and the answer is 7723 angstrom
